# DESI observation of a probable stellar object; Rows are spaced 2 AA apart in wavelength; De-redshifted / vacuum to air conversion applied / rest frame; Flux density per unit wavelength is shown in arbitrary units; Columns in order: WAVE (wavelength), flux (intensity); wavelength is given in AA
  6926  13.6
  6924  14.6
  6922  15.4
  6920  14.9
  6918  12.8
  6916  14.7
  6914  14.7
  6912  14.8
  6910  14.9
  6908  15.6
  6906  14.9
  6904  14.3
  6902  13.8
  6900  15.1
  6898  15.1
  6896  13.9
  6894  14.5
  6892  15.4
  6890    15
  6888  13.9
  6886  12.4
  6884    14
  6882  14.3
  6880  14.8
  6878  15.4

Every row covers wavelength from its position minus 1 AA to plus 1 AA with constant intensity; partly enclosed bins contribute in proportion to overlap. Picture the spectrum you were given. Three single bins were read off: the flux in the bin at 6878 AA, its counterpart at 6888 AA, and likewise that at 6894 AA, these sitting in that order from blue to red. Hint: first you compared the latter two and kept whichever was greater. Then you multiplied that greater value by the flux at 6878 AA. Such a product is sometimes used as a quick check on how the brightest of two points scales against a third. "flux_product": 223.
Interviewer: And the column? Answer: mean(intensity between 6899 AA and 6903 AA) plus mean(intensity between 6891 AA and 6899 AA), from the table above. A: 29.2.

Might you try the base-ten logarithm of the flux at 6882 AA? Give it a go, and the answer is 1.16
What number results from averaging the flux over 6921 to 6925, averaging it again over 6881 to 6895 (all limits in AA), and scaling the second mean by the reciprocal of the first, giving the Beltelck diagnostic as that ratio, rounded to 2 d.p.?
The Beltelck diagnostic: 0.95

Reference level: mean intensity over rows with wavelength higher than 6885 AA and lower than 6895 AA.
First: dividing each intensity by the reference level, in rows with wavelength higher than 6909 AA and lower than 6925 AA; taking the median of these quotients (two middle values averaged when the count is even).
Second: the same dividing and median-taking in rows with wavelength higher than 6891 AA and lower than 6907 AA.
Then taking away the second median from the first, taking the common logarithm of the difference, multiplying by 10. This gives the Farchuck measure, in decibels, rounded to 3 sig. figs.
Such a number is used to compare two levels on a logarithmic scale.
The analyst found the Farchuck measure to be -24.5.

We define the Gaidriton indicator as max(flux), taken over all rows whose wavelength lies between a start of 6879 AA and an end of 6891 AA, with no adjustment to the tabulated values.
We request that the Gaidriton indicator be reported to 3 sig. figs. 15.0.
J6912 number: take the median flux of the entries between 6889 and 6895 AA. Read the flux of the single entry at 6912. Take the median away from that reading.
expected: -0.20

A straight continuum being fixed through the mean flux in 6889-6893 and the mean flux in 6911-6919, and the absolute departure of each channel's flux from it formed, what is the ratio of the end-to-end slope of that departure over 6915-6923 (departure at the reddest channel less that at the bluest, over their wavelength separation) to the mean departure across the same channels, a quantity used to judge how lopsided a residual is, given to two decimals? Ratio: 0.15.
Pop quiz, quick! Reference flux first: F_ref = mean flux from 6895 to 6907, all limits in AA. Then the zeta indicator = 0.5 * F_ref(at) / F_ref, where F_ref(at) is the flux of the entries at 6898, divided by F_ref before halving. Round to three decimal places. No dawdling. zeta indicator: 0.520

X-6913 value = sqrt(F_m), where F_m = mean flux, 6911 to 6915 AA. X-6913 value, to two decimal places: 3.84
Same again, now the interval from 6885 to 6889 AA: 3.63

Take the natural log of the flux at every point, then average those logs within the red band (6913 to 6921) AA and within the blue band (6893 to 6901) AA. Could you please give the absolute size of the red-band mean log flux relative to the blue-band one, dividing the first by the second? 0.99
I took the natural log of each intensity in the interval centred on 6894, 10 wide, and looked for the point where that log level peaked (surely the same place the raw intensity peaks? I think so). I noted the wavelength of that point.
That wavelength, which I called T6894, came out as 6892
